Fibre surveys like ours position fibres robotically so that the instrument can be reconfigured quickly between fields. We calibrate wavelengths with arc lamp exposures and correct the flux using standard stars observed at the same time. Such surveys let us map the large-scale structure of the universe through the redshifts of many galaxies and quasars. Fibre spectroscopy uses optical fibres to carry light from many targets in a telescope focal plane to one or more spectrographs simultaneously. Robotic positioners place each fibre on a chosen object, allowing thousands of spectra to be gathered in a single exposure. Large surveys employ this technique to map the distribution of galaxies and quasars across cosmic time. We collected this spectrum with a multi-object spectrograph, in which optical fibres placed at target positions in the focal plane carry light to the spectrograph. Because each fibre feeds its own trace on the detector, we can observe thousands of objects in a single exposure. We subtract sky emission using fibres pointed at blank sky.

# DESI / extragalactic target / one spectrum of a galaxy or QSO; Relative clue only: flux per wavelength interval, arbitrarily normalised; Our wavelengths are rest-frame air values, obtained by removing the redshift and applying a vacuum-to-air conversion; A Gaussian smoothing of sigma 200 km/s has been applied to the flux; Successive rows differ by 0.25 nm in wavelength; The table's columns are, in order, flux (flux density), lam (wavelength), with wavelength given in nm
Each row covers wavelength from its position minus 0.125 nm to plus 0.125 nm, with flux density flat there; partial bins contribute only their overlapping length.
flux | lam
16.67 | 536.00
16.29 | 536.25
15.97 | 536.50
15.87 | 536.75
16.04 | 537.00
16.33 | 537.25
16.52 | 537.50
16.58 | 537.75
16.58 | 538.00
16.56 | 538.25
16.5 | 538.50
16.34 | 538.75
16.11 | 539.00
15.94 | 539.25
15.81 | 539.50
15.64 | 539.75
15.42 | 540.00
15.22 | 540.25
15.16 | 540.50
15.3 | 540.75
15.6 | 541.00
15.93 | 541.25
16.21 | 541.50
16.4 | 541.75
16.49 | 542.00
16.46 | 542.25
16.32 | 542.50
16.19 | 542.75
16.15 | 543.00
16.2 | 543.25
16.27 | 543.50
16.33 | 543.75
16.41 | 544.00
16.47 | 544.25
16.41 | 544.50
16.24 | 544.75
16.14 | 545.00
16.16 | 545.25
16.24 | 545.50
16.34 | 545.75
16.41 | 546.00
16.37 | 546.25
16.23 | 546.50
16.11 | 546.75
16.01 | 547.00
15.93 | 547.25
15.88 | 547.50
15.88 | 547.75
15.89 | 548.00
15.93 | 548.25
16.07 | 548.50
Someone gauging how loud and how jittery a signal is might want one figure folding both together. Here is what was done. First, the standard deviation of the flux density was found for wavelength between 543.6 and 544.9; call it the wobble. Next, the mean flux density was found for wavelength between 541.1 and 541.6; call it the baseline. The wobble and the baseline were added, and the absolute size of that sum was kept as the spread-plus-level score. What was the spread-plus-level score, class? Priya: 16.1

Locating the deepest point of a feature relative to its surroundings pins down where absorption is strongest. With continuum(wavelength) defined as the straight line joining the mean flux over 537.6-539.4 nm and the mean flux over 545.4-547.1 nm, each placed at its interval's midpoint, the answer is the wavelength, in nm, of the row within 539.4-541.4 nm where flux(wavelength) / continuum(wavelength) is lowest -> 540.50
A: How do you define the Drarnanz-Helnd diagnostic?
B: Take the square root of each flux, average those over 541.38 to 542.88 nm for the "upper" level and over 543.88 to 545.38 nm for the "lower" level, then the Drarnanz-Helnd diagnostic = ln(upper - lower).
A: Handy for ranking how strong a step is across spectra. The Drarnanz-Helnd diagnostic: -5.3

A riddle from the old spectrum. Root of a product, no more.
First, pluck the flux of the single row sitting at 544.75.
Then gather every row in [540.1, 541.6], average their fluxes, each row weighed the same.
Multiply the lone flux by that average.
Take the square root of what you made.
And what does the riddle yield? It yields 15.9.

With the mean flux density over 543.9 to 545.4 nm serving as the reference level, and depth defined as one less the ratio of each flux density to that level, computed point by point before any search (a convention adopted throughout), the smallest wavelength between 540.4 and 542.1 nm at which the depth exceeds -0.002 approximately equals 540.50 nm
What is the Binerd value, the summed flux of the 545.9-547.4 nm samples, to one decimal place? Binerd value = 97.1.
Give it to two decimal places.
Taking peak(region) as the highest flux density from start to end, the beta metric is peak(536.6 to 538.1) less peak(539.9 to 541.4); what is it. 0.65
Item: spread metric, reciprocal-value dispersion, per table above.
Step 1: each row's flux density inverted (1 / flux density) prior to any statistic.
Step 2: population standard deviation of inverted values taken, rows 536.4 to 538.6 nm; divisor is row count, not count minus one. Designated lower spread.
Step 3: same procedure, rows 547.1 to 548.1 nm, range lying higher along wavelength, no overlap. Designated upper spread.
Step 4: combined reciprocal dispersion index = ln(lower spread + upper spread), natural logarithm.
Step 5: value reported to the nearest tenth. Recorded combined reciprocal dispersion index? -6.8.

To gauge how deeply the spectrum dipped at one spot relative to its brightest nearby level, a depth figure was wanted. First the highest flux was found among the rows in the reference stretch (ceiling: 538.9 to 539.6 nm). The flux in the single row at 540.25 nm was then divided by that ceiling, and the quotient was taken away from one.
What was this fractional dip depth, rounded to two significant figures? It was 0.055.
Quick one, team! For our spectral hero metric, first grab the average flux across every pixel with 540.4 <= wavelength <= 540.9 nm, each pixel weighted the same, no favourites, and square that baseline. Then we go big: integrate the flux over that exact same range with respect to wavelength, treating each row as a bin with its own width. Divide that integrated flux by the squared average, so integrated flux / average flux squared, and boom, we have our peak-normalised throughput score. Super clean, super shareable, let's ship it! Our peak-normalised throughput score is 0.033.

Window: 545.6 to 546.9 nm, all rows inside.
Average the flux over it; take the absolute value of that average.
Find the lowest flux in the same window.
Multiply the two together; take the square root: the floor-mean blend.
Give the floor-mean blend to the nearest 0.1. 16.2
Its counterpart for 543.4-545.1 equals 16.2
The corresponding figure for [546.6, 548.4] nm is 15.9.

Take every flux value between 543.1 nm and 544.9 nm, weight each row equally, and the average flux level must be 16.3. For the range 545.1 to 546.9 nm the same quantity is 16.3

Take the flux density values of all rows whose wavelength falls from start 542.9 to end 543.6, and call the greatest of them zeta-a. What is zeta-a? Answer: 16.27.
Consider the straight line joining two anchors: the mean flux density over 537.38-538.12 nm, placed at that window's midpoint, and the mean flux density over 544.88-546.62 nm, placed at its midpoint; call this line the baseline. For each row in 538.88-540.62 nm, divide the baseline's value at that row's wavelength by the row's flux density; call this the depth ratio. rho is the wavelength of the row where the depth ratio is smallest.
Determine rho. 539.00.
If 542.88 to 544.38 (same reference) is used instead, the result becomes 544.25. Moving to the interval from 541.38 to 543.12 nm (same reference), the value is 542.00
